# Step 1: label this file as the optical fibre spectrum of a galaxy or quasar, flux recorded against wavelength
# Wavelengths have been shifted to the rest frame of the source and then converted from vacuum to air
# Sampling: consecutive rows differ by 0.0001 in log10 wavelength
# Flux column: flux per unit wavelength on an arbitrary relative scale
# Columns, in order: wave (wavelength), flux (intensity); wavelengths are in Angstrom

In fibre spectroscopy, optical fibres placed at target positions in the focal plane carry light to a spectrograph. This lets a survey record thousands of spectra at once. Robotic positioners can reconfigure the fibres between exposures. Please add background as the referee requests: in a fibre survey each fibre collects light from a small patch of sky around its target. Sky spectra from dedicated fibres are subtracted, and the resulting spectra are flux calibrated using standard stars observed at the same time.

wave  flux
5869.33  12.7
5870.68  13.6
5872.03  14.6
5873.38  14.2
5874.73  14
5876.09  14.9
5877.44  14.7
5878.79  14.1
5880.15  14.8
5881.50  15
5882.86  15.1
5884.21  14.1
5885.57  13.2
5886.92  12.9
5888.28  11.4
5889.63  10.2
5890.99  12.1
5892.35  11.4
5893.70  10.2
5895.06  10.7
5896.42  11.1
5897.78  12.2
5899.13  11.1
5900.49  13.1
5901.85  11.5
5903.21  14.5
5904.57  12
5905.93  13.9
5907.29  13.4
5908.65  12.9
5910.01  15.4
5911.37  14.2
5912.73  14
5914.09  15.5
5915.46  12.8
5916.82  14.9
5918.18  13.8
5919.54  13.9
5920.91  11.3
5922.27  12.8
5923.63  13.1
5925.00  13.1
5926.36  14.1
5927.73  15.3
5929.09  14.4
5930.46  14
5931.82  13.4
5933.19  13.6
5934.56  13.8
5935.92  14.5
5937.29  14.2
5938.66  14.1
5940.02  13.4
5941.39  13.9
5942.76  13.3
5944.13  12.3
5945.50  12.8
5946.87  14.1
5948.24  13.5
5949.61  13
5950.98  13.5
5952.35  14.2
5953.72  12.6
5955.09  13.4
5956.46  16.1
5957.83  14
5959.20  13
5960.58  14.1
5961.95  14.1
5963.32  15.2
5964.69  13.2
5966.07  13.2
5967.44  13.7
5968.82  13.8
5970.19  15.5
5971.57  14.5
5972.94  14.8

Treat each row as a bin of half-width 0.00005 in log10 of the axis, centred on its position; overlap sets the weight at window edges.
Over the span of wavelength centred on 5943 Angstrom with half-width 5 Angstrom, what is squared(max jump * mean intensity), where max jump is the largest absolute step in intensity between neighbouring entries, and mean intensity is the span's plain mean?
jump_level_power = 304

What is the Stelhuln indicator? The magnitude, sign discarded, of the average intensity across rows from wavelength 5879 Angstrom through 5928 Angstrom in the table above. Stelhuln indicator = 13.1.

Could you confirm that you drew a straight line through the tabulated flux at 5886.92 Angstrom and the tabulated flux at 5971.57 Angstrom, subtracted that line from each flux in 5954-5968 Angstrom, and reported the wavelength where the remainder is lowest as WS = 5959.20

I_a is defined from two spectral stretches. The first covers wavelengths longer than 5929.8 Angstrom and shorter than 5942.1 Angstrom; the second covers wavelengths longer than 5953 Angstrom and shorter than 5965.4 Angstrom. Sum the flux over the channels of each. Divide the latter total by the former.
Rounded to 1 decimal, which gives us 1.0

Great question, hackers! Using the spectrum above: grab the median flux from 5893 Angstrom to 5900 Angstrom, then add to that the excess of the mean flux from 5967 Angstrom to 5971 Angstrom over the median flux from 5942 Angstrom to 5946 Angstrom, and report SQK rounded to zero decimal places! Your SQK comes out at 13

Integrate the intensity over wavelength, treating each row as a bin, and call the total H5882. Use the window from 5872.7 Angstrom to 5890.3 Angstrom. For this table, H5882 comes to 241.9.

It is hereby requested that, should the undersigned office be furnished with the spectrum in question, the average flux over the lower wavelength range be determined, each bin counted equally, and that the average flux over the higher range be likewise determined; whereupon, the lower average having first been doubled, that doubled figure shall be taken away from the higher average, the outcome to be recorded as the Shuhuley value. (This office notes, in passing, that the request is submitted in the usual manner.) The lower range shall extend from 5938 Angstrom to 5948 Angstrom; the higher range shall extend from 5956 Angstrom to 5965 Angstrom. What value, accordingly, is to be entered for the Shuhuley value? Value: -12.6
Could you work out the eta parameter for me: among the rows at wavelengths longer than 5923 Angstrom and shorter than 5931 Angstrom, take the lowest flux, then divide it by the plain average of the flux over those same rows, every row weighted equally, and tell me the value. 0.936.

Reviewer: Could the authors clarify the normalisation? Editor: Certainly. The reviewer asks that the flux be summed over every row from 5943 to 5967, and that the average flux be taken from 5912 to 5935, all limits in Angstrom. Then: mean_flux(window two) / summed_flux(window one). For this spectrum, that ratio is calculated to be 0.0592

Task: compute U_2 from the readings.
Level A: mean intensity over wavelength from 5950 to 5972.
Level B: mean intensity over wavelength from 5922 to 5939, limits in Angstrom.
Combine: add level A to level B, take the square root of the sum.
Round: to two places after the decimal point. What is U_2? 5.28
